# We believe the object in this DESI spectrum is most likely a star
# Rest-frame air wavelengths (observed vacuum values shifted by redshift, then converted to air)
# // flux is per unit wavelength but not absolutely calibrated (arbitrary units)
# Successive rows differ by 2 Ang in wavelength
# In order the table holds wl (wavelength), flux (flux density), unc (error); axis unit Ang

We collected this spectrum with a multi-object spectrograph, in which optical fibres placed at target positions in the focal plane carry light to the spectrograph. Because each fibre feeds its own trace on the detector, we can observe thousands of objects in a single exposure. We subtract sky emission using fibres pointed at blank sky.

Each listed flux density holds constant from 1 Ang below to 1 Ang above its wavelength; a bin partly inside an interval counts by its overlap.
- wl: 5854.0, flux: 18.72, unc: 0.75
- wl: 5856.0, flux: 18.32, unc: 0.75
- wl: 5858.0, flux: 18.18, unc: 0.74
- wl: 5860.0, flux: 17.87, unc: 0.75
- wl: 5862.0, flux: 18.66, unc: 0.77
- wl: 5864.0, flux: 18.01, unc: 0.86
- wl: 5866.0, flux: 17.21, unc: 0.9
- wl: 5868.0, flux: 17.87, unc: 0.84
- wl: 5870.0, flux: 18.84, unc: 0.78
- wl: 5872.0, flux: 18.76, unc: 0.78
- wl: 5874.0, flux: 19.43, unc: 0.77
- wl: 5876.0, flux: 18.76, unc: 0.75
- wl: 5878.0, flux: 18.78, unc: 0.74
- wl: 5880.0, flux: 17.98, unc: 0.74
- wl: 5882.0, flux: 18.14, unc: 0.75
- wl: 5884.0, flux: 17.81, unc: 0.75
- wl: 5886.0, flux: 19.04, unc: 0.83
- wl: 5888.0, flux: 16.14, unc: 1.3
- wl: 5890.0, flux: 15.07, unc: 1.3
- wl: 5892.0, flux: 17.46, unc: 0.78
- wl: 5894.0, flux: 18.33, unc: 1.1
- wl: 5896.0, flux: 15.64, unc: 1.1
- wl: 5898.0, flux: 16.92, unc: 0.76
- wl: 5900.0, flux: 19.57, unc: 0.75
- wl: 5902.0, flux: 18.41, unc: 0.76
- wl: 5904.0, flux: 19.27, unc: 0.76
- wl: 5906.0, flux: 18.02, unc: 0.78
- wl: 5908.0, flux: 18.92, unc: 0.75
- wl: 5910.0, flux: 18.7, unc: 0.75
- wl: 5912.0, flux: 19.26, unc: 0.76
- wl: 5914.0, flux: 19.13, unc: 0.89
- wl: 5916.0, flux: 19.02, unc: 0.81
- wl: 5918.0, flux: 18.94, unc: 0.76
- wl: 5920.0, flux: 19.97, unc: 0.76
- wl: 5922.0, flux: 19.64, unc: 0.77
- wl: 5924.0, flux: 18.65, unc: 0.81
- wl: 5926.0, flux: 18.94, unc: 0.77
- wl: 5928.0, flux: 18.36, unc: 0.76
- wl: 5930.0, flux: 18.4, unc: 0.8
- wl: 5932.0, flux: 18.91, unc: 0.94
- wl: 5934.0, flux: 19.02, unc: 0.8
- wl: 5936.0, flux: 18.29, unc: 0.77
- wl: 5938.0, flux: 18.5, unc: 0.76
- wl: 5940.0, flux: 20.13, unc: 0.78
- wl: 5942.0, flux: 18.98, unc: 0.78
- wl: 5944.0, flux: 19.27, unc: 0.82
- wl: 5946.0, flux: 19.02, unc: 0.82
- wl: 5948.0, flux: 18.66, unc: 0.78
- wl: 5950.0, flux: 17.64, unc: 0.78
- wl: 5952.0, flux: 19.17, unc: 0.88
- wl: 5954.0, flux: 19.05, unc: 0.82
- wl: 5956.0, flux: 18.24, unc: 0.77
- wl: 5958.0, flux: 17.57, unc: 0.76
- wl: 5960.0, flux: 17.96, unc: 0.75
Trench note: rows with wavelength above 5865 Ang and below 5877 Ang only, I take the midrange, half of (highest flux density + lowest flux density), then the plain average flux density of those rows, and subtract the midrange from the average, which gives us 0.2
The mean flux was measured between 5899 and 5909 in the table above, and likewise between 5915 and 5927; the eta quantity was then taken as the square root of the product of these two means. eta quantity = 19.0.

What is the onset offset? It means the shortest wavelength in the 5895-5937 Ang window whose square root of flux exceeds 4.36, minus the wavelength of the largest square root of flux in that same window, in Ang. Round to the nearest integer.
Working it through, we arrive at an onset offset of -20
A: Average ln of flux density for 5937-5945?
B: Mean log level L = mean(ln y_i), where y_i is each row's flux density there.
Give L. 2.96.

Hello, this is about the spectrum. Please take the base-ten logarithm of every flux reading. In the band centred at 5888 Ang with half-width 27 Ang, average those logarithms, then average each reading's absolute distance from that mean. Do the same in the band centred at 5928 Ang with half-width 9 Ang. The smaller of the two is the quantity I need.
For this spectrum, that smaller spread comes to 0.0099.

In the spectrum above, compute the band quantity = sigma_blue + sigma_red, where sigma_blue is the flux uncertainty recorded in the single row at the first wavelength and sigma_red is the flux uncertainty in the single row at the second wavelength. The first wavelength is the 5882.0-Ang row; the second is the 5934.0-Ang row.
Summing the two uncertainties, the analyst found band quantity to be 1.55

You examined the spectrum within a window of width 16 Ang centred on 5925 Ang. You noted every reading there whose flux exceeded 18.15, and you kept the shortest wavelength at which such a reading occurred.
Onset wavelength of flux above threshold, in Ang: 5918.0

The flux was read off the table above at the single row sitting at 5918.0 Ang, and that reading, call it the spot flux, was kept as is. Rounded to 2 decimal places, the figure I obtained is 18.94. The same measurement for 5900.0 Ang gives 19.57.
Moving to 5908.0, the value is 18.92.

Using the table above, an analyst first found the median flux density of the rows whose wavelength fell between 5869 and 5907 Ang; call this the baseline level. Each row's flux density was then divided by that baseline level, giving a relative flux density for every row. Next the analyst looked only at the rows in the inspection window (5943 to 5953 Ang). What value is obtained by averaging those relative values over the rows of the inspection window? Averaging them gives 1.02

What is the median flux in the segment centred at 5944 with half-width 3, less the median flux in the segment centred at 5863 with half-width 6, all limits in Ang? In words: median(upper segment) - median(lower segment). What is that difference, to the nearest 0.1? 1.1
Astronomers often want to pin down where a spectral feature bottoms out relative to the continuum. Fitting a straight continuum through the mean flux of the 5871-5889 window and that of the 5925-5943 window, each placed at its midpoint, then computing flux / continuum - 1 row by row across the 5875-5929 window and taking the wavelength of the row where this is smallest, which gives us 5890.0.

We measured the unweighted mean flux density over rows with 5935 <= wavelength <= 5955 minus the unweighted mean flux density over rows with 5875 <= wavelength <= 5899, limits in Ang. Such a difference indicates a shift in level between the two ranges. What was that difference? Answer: 1.4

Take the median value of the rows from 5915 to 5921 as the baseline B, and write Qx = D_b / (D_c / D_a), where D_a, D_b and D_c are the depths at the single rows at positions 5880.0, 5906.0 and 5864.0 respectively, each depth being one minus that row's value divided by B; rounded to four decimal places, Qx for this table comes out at 0.0541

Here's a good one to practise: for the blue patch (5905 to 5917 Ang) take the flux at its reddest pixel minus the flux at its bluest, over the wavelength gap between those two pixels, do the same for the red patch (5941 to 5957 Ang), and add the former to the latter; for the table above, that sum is 0.047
